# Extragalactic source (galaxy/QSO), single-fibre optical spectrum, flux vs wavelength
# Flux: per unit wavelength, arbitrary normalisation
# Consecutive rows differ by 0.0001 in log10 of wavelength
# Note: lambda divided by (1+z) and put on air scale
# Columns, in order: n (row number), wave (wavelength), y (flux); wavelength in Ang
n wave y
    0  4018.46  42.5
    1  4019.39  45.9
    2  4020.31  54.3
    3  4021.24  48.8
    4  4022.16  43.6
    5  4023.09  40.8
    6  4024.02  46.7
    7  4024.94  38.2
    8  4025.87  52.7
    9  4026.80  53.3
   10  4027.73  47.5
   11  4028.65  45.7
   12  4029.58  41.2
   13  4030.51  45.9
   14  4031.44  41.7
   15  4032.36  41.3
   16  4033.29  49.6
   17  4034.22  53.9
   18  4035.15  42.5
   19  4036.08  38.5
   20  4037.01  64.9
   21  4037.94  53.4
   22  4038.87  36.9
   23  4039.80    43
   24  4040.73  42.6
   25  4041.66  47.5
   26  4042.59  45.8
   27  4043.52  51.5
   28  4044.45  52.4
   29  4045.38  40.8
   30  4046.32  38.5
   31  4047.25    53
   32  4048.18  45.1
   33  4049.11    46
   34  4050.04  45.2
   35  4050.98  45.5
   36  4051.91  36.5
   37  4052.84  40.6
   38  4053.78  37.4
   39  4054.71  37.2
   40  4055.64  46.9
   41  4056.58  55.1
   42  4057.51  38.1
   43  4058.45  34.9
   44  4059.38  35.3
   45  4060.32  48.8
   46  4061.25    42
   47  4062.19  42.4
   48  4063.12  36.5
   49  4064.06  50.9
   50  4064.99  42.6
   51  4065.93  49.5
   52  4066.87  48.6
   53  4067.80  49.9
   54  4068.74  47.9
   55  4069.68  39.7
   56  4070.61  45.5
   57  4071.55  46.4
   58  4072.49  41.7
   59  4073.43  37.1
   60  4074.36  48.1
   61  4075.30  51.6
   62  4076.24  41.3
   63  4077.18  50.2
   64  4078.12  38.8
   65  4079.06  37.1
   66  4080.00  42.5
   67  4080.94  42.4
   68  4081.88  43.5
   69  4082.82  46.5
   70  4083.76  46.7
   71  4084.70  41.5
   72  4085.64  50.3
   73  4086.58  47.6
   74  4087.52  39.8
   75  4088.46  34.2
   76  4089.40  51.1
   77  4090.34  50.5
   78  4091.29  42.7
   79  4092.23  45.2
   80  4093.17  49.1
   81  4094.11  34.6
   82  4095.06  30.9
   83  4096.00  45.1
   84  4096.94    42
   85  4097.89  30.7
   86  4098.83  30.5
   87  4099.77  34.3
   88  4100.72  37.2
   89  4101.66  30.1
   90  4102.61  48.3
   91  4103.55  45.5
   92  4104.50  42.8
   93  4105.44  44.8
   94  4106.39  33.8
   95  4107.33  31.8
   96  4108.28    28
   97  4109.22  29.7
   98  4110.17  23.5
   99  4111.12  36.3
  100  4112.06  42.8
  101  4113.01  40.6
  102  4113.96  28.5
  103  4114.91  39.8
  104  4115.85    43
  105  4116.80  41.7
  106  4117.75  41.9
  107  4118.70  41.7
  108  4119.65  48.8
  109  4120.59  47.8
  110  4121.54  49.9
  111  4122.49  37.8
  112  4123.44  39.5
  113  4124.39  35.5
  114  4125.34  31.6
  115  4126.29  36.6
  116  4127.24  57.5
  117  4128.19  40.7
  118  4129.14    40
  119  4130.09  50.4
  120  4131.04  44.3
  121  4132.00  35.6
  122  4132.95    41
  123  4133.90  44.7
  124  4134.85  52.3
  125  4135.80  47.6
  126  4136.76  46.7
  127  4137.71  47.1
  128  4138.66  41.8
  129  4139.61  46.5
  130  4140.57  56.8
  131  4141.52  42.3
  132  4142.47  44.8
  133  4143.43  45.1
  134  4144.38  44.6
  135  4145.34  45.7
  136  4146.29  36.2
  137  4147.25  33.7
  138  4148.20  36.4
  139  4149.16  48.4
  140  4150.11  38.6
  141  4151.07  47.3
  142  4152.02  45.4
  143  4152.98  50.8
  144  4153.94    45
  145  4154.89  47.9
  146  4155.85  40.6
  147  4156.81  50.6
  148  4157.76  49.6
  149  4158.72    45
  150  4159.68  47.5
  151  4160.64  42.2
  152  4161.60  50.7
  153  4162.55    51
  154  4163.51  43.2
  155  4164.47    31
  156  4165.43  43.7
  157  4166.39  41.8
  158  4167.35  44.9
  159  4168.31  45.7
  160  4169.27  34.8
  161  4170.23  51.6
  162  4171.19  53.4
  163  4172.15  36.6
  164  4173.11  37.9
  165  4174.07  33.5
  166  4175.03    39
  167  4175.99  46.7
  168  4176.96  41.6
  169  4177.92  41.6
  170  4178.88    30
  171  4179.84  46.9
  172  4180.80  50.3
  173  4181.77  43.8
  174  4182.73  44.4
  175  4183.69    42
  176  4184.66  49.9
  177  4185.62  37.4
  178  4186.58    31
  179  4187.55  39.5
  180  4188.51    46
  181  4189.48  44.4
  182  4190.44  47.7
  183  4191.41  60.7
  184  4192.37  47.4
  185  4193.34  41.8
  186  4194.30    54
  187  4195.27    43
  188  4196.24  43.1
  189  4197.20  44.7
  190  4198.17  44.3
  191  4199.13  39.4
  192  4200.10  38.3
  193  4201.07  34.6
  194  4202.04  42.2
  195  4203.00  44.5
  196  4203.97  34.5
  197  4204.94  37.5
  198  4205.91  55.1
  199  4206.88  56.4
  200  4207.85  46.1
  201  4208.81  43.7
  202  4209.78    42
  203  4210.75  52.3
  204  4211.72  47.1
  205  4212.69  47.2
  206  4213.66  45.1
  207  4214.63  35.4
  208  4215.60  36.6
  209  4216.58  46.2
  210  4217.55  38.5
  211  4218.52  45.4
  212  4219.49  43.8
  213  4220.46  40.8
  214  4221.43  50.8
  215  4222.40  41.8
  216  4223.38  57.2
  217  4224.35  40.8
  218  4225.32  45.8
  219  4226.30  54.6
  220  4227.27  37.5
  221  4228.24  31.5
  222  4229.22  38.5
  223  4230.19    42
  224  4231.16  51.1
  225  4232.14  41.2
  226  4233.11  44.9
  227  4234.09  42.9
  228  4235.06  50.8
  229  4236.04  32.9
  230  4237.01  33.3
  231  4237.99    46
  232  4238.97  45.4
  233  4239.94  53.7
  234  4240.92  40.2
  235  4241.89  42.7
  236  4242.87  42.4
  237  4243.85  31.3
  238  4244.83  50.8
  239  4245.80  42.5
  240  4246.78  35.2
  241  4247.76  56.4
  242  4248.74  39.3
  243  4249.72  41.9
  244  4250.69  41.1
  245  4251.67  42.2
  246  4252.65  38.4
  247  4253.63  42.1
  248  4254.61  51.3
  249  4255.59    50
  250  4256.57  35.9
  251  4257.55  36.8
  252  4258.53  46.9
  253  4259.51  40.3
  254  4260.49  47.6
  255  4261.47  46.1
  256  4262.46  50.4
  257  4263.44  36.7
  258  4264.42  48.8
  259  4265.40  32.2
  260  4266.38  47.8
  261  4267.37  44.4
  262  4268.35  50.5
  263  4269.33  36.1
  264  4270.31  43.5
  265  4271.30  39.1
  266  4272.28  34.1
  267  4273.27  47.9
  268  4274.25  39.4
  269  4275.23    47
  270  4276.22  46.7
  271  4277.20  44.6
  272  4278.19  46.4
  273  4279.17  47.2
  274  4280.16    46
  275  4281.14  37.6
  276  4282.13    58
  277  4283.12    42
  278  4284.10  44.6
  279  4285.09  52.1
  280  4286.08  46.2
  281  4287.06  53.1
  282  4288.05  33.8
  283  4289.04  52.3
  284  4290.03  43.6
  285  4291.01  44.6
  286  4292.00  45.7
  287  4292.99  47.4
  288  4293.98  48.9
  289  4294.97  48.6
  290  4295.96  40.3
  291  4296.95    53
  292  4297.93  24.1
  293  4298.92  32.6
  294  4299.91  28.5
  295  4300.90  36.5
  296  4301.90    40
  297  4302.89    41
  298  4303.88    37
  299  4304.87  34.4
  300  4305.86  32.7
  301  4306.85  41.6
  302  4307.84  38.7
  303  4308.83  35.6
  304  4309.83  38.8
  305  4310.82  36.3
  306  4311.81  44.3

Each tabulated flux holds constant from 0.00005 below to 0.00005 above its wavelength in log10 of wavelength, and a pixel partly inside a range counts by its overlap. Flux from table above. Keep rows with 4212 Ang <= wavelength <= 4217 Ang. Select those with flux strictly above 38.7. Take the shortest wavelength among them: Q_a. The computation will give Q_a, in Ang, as 4212.69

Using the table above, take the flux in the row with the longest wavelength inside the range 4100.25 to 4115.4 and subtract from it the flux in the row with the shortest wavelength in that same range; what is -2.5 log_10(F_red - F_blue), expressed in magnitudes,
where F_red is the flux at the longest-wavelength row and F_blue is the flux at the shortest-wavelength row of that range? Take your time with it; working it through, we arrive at -1.0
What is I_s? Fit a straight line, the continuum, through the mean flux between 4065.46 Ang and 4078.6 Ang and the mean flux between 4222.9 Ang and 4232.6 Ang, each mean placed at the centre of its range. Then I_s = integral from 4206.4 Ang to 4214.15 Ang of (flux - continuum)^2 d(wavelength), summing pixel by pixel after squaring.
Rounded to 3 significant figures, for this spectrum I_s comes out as 234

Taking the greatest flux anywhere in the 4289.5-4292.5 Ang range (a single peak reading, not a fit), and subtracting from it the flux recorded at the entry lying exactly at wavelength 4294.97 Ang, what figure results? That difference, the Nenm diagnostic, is -3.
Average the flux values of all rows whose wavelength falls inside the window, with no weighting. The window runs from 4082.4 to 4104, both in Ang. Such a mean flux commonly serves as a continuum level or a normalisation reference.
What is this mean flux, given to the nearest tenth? 41.5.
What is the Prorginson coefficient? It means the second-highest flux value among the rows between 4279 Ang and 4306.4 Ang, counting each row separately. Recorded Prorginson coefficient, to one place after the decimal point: 53.1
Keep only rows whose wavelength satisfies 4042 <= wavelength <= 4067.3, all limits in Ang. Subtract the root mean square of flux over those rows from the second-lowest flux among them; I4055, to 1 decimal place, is -9.1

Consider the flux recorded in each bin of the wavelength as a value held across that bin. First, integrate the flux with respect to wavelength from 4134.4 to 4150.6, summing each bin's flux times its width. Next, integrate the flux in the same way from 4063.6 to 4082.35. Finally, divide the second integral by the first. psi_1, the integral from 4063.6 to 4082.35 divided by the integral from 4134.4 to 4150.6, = 1.2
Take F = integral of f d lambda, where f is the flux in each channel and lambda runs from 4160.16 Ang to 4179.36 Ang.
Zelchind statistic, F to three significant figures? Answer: 807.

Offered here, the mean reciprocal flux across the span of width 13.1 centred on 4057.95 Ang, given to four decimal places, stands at 0.0245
